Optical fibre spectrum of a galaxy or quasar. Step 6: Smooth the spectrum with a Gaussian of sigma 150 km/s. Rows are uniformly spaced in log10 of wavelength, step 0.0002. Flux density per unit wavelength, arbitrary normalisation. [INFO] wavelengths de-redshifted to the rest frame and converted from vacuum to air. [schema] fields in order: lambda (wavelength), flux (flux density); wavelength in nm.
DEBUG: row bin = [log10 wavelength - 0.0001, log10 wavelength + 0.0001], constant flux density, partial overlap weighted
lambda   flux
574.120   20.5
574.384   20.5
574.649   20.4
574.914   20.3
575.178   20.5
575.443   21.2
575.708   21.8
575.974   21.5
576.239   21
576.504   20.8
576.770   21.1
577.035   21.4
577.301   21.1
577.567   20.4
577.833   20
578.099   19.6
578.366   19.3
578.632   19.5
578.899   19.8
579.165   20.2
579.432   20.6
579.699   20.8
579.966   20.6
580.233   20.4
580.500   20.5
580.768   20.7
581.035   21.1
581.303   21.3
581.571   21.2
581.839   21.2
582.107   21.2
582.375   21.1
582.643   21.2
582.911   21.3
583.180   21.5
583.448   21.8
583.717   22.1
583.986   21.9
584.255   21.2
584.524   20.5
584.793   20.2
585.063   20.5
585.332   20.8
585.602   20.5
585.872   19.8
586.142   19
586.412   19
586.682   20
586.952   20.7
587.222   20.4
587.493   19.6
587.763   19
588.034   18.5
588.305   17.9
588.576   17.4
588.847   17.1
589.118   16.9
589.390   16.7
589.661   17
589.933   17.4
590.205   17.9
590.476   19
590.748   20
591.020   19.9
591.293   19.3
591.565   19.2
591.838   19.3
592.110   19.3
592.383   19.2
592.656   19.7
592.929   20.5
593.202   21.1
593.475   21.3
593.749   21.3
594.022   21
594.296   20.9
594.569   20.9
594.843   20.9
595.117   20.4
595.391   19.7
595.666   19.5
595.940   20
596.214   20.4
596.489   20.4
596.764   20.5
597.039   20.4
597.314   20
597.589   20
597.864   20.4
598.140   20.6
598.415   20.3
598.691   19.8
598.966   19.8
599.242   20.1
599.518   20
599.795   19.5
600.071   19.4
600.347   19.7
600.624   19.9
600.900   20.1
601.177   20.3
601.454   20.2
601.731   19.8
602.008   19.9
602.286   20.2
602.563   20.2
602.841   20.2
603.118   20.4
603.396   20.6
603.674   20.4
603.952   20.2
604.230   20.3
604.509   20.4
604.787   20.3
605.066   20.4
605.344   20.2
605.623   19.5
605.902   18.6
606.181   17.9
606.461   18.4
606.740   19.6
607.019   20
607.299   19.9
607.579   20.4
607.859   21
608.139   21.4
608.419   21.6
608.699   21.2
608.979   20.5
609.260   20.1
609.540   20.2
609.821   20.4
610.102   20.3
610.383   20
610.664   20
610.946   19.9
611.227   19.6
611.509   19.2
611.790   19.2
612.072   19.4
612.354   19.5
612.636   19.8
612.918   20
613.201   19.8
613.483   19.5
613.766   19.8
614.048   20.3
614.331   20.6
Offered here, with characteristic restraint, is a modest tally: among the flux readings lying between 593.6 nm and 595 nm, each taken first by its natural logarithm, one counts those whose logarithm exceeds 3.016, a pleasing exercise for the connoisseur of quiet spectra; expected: 5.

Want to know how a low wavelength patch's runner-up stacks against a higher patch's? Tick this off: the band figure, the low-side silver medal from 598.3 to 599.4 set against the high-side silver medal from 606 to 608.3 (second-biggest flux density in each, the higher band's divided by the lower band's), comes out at 1.04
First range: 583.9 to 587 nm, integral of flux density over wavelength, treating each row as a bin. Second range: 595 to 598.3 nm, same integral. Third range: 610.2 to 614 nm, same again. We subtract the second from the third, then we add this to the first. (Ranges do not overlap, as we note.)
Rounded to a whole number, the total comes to 71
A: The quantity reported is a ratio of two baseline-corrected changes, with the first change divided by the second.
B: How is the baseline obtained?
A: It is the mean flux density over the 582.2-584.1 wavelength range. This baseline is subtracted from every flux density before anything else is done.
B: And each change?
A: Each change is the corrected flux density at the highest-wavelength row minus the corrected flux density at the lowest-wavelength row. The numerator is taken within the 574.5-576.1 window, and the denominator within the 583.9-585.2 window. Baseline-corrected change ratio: -1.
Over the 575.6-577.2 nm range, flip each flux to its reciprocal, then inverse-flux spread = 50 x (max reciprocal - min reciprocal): 0.11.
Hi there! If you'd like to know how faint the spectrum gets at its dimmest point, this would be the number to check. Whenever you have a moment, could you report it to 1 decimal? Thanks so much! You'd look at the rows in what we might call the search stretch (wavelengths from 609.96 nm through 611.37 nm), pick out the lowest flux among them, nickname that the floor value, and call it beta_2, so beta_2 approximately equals 19.6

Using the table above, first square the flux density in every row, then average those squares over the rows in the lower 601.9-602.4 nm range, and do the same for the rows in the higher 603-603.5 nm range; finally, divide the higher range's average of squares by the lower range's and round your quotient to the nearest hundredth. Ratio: 1.05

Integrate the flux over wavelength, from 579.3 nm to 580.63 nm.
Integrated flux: 27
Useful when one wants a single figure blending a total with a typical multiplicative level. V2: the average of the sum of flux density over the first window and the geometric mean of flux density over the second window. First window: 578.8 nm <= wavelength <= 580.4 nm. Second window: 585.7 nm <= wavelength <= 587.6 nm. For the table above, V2 71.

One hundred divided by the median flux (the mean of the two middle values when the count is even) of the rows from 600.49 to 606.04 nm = 4.95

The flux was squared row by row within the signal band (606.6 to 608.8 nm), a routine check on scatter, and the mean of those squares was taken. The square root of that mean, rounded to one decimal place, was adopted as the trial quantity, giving 20.6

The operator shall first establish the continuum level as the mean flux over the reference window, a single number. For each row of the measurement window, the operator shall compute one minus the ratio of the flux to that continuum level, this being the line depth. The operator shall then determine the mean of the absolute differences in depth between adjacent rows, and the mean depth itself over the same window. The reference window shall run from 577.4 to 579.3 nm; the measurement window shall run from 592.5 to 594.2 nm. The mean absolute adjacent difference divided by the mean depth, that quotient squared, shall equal 0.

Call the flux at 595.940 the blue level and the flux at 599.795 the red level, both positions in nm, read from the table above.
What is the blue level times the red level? 390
